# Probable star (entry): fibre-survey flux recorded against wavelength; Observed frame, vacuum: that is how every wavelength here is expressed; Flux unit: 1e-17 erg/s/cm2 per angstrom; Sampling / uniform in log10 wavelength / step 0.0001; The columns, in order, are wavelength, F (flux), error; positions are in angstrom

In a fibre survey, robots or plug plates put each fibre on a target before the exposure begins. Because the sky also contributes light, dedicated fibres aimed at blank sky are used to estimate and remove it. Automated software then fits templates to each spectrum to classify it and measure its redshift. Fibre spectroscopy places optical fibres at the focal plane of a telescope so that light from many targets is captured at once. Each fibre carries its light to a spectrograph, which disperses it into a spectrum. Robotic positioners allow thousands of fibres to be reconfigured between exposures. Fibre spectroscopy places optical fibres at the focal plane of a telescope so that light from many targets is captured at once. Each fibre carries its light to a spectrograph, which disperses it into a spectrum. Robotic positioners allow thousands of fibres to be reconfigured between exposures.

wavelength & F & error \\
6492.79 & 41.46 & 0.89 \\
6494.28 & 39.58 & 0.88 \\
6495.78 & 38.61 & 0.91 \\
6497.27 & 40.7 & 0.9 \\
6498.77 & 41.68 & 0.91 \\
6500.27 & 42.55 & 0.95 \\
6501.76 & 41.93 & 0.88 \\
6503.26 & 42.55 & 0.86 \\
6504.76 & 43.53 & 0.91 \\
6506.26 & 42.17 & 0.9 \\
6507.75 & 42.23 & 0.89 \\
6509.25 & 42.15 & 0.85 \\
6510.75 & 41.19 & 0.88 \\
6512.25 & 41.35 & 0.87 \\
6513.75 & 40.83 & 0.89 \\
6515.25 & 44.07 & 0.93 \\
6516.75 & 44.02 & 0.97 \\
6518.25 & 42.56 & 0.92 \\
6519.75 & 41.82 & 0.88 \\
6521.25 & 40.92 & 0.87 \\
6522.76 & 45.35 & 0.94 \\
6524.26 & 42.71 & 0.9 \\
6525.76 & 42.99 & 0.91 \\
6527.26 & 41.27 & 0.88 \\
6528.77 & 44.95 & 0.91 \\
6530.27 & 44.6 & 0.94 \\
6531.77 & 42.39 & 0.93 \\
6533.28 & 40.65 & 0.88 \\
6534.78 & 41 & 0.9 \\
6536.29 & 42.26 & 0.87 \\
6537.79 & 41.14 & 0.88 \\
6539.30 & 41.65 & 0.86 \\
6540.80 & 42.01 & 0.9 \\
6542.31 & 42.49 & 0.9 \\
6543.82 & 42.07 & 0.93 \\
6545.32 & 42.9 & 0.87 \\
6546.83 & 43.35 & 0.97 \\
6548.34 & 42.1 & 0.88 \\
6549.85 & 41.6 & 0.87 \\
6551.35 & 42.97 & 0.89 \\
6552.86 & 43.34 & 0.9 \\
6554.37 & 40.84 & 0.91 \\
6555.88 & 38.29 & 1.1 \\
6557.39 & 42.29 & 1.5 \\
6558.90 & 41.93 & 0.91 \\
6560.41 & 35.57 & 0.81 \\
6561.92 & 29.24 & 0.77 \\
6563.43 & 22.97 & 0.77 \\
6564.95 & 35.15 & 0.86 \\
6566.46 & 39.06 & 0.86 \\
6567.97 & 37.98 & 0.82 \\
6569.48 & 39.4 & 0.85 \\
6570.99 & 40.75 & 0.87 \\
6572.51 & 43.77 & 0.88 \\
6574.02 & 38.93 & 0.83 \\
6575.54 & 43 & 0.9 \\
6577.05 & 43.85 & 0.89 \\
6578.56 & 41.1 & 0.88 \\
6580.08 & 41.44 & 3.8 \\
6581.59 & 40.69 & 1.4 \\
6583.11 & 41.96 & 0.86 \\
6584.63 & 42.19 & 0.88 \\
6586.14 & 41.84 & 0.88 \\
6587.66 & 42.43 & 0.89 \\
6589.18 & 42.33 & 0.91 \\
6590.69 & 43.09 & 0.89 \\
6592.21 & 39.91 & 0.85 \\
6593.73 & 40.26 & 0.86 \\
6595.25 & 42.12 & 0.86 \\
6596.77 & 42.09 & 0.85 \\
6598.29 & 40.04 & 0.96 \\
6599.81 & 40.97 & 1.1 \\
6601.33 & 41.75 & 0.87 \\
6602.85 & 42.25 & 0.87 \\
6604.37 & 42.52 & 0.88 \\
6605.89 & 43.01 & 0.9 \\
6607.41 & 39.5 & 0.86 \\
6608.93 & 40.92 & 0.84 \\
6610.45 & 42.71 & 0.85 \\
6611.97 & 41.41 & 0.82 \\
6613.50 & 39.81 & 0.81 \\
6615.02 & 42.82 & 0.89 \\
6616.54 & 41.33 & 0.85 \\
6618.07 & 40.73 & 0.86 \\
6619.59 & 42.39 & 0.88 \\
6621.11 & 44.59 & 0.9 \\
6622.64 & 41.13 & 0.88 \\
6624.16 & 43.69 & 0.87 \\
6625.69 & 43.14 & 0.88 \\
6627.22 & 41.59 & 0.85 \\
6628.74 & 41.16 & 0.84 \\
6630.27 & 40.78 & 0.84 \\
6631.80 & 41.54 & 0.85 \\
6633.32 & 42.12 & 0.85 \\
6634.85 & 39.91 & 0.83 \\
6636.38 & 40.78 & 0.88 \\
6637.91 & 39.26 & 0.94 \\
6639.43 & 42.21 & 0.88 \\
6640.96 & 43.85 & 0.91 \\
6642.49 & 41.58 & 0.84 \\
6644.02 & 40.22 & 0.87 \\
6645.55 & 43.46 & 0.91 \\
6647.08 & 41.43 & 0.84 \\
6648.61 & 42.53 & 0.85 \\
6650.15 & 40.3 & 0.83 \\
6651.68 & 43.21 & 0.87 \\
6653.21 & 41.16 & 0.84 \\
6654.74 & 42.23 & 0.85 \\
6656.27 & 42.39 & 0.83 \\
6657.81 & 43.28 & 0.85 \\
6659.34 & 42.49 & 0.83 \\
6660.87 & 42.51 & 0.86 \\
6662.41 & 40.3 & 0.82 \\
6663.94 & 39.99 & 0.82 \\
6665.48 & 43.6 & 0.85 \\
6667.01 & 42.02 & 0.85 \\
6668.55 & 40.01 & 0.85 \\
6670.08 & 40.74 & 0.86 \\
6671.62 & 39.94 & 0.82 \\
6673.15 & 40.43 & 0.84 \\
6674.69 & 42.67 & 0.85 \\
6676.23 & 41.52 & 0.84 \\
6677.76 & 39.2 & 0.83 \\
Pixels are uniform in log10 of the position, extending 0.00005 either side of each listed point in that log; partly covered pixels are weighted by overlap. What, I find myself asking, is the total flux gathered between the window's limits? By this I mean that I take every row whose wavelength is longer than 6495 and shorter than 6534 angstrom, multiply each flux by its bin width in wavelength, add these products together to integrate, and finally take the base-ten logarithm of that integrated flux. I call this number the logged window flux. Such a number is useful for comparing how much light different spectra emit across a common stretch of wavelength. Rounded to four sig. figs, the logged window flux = 3.217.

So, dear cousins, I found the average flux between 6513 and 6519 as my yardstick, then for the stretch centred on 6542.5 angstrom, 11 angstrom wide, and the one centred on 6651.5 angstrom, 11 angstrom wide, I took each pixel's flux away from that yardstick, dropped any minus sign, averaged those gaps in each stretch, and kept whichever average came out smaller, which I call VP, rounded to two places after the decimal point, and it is 0.79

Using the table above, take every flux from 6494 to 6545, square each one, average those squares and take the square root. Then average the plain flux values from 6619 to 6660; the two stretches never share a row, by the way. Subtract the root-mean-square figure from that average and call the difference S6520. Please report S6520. -0.2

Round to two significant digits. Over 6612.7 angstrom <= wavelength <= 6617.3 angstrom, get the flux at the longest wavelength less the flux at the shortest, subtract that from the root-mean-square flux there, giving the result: 40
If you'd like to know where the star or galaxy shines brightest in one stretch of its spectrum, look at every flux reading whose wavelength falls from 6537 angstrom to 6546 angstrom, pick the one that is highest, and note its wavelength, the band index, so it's 6545.32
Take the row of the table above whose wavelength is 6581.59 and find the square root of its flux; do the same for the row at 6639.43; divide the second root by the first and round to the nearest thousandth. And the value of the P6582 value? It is 1.019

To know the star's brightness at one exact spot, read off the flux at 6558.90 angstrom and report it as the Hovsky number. 41.93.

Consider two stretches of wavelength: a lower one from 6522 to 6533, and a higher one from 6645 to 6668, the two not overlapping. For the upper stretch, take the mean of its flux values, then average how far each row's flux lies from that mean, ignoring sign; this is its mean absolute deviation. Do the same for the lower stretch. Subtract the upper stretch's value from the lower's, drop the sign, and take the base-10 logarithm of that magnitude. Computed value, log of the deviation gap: -0.5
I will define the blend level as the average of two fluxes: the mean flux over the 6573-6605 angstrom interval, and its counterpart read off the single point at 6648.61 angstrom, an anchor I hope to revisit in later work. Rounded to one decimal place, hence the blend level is 42.1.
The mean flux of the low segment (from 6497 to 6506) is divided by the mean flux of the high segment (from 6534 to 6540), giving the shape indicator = 1.02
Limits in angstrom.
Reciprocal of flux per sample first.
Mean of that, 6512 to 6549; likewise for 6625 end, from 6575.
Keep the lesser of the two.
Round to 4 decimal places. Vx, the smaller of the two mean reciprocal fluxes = 0.0236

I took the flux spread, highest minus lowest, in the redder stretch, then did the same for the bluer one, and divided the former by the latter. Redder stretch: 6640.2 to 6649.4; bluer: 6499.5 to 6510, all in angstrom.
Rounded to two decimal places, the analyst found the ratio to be 2.27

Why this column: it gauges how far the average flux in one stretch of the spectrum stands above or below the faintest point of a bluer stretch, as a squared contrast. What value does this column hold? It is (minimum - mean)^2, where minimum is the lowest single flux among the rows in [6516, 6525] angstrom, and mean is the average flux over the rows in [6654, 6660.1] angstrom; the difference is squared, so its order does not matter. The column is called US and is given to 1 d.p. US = 2.8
